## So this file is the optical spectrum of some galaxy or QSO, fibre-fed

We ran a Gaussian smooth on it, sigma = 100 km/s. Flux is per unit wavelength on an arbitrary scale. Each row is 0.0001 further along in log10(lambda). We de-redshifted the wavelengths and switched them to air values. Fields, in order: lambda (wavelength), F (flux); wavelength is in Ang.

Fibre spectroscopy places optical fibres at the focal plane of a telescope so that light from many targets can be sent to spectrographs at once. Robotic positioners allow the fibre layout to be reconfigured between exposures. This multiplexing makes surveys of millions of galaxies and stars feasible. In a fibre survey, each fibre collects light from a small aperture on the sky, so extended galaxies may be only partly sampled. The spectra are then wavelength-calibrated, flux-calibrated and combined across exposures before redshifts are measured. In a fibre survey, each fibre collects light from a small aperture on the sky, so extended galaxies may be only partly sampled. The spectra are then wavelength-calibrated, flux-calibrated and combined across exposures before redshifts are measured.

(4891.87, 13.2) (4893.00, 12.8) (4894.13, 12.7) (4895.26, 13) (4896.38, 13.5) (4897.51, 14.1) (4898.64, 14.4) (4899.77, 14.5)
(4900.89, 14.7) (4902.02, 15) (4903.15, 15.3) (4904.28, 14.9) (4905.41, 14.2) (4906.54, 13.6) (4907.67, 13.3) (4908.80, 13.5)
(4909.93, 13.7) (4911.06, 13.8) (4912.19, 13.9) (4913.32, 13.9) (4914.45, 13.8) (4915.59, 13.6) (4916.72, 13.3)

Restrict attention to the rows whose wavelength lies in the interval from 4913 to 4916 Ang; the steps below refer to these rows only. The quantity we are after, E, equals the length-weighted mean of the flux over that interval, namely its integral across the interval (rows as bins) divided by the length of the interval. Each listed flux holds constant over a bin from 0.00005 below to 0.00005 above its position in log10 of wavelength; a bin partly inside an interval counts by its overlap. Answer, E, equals 13.7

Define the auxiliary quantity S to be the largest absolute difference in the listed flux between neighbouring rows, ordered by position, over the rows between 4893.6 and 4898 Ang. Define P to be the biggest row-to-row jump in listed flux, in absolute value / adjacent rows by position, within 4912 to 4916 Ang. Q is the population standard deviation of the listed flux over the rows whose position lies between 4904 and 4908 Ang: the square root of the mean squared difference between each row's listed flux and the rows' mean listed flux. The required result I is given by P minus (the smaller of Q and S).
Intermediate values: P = 0.20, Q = 0.61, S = 0.6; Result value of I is -0.4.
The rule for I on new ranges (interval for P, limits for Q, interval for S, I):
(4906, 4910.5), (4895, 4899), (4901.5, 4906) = -0.2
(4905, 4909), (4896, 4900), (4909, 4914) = 0.5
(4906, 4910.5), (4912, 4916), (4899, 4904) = 0.2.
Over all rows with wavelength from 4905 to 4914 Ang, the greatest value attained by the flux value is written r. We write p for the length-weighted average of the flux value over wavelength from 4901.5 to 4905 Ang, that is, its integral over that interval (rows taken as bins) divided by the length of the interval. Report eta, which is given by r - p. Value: -0.8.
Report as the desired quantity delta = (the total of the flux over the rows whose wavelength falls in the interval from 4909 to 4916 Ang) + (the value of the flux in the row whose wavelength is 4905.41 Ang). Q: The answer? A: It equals 97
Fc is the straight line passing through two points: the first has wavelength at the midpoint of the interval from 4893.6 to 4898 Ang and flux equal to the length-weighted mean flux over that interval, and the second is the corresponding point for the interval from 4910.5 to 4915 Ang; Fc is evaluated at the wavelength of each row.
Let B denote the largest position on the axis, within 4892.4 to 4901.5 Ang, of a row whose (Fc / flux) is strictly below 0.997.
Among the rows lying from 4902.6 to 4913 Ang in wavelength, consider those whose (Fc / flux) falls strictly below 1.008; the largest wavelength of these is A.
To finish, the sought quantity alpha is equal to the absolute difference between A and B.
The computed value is 11.3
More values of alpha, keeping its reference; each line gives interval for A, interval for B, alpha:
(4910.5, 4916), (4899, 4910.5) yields 7.9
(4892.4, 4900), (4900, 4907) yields 5.6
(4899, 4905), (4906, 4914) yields 7.9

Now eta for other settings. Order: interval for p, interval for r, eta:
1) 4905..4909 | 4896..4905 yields 1.7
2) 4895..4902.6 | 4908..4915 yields -0.3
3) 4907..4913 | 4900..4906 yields 1.6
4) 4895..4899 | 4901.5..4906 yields 1.5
